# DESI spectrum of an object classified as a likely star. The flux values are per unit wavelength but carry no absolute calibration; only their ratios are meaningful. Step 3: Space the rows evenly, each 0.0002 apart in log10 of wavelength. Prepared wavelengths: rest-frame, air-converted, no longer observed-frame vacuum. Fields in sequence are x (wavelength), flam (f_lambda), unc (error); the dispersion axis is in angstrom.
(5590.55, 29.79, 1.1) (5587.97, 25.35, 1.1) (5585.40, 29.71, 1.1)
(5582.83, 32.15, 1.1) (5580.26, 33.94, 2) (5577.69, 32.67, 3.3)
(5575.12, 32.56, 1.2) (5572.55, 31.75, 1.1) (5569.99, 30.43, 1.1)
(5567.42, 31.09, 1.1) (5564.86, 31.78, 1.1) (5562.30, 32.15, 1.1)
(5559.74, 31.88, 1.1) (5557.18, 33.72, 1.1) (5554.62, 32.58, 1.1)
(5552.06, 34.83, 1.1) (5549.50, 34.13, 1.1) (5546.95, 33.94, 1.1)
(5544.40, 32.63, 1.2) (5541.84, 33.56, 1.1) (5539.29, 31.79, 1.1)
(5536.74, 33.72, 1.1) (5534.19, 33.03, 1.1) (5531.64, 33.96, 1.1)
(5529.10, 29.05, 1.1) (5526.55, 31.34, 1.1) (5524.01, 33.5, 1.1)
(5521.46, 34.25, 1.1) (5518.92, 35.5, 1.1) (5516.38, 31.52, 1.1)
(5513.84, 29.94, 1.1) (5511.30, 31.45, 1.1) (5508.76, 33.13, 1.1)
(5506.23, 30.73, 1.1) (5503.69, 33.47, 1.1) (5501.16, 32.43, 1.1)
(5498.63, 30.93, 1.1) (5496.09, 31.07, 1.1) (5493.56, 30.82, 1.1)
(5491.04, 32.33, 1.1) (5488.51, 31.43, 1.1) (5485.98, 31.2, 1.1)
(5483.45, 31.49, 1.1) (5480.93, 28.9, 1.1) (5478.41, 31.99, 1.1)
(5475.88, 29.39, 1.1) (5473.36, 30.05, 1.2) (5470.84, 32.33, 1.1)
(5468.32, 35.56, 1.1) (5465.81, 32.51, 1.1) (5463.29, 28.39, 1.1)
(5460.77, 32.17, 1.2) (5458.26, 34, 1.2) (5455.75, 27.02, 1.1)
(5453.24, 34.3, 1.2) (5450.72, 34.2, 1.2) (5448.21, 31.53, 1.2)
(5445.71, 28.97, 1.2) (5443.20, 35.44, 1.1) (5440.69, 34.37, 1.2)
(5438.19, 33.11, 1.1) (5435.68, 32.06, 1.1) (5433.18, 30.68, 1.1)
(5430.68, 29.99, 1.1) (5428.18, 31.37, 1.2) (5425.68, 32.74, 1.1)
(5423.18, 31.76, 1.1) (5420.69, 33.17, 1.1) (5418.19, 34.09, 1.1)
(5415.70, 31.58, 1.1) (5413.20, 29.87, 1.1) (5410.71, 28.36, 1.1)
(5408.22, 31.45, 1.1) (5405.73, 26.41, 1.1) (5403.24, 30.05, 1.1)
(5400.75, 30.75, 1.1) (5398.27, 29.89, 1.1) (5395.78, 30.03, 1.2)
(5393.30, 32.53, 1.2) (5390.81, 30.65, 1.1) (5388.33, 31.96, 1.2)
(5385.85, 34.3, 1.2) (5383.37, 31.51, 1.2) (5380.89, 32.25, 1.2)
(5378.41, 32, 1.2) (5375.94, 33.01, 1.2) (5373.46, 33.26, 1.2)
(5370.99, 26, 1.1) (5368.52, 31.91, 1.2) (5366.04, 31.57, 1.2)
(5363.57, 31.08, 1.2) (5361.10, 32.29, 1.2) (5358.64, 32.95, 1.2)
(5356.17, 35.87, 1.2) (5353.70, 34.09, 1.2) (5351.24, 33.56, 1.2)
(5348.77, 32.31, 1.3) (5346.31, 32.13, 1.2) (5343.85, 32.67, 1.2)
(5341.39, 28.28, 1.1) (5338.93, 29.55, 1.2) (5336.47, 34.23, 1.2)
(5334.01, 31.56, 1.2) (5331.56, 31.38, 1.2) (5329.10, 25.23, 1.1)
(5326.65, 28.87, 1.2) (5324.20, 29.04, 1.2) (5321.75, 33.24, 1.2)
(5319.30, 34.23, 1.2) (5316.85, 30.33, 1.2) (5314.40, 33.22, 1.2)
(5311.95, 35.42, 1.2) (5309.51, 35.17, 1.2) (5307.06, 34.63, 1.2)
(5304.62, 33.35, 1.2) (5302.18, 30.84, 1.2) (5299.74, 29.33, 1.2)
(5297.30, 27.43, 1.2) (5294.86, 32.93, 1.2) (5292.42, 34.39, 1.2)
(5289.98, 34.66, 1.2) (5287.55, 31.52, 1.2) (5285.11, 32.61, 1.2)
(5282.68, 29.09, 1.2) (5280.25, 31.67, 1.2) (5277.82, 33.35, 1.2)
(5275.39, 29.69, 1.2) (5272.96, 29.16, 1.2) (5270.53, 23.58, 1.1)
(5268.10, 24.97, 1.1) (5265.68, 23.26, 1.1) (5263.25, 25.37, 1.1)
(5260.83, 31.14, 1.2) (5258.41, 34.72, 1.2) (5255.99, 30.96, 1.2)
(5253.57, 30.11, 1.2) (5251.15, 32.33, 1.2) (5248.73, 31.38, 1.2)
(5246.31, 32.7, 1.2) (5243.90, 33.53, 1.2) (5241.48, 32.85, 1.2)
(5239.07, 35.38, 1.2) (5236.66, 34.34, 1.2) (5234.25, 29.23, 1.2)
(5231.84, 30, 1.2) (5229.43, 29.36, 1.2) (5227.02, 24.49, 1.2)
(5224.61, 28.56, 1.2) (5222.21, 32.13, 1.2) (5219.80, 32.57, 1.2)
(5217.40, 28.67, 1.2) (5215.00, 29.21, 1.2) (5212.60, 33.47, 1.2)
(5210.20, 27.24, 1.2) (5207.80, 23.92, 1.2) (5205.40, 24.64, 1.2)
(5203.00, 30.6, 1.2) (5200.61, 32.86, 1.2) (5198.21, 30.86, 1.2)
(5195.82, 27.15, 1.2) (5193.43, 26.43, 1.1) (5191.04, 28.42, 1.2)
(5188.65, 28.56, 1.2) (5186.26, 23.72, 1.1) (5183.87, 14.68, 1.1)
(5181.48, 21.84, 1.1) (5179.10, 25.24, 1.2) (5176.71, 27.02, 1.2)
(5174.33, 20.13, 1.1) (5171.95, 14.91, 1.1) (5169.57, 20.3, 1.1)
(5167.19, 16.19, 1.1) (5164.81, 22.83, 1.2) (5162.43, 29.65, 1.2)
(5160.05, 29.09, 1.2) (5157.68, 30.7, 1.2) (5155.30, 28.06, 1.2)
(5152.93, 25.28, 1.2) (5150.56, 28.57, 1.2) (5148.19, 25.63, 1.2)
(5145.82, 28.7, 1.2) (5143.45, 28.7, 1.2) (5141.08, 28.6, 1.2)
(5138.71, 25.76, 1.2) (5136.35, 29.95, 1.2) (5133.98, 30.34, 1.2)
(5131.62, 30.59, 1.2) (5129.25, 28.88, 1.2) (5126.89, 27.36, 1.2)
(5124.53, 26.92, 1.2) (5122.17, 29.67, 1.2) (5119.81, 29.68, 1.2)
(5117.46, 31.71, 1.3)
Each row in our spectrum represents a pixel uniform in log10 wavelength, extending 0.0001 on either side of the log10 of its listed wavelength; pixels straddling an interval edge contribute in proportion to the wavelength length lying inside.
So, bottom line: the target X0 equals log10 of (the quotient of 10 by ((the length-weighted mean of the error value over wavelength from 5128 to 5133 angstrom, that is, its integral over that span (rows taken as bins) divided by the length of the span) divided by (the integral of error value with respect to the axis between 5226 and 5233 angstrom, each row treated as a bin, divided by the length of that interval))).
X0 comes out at 1.00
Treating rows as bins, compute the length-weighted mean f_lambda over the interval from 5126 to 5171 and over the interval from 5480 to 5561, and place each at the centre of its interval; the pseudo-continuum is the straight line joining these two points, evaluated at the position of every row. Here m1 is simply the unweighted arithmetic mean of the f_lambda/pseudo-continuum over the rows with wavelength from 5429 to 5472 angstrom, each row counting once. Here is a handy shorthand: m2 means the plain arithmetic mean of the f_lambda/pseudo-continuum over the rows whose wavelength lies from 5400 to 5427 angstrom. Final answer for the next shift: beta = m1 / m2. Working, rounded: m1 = 1.03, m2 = 1.00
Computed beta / 1.02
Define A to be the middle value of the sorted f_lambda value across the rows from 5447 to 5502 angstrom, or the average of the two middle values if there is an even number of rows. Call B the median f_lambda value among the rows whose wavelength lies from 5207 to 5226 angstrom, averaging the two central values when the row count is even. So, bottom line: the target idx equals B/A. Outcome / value 0.9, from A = 31.5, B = 28.9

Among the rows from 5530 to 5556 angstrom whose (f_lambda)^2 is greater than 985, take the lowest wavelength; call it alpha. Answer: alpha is 5531.64 angstrom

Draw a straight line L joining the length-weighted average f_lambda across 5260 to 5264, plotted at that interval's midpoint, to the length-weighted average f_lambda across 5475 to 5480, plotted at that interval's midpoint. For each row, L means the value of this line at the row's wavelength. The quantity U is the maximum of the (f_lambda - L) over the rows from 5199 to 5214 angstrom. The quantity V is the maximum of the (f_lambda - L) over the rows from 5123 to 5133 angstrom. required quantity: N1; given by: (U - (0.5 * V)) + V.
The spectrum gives 7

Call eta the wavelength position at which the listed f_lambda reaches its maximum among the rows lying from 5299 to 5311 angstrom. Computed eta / 5309.51 angstrom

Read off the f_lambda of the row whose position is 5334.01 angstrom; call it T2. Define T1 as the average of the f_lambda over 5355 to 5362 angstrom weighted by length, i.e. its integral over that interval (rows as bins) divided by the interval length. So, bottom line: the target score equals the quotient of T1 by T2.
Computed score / 1.07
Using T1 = 33.8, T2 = 31.56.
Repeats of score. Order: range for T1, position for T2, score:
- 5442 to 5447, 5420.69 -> 0.97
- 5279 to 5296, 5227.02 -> 1.32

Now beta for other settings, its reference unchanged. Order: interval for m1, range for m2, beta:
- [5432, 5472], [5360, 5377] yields 0.99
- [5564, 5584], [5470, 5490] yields 1.00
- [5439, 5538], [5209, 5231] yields 0.95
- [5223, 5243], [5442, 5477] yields 1.07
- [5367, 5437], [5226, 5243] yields 0.93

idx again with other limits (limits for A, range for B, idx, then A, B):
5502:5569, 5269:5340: 1.0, 32.8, 31.6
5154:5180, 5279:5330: 1.3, 25.2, 32.6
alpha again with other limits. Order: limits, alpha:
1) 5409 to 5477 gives 5415.70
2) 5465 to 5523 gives 5465.81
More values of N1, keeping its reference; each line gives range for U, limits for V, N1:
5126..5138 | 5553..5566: 5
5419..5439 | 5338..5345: 5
